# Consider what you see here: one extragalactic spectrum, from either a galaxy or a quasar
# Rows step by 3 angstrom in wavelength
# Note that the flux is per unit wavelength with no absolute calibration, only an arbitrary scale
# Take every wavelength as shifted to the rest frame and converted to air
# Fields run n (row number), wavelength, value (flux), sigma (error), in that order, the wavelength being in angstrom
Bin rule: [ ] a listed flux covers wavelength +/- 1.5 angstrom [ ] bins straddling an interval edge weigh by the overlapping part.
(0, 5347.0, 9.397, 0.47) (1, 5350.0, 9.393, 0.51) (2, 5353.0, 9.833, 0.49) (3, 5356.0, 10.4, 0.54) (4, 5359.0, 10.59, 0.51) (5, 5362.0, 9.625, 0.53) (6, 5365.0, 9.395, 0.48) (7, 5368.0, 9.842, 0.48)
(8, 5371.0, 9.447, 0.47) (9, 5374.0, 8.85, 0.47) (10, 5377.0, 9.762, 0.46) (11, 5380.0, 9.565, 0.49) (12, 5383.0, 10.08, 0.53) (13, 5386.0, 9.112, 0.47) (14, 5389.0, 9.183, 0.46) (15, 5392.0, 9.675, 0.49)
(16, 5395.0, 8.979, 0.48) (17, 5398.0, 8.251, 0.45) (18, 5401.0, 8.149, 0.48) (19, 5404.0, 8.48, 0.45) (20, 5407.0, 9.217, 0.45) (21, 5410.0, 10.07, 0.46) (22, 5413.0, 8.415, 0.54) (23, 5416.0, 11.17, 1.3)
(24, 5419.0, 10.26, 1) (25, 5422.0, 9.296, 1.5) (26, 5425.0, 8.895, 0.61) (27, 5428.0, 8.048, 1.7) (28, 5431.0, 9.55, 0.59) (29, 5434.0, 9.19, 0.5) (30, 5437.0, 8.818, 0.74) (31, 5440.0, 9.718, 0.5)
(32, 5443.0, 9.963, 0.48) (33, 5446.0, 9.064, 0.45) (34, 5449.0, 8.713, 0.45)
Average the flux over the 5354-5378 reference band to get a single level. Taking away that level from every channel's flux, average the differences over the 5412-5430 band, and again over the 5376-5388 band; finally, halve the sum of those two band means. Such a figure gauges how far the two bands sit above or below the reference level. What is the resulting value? -0.25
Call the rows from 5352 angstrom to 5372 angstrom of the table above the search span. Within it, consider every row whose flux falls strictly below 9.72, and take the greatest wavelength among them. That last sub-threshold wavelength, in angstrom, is 5371.0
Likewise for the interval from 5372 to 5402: 5401.0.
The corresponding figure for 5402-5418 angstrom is 5413.0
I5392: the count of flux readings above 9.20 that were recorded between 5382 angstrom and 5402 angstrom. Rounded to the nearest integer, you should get 2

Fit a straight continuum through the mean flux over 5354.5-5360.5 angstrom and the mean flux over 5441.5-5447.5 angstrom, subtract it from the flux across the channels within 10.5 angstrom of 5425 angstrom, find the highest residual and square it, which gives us 1.78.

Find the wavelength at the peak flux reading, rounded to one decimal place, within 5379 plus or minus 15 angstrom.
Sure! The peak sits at 5383.0 angstrom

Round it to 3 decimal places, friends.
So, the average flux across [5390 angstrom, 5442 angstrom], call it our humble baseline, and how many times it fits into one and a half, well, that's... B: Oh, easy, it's 0.163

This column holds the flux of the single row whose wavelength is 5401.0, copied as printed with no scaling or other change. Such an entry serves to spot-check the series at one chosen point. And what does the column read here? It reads 8.149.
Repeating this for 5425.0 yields 8.895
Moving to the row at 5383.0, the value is 10.08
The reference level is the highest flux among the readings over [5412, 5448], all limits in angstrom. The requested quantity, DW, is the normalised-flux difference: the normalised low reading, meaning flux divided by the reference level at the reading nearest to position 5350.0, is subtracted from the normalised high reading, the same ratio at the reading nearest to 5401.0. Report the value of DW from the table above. -0.11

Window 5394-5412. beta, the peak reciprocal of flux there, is 0.123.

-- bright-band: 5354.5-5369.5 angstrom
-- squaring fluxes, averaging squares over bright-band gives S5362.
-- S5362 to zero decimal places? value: 100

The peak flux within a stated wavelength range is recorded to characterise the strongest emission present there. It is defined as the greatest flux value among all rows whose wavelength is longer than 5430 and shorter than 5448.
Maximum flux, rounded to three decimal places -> 9.963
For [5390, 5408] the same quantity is 9.675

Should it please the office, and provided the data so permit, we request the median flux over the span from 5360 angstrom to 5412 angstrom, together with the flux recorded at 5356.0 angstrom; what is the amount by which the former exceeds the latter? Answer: -1.0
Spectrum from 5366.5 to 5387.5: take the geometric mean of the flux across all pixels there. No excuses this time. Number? 9.5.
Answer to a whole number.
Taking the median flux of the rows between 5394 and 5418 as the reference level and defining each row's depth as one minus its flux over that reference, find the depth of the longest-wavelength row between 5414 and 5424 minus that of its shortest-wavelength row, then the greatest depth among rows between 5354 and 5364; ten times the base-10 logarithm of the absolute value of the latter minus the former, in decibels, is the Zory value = -5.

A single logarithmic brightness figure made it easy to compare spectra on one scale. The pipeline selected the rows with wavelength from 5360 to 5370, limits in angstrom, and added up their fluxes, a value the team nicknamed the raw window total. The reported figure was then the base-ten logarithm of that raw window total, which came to 1.46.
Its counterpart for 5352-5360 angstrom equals 1.49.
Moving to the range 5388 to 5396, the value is 1.44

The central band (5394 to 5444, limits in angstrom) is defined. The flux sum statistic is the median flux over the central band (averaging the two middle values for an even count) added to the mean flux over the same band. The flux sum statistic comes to 18.4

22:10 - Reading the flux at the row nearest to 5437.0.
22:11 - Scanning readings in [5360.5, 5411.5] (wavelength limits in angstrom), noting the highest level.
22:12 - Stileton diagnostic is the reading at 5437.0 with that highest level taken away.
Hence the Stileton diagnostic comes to -1.3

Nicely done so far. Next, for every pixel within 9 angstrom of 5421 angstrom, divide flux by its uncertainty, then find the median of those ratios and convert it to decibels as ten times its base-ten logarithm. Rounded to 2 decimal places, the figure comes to 9.74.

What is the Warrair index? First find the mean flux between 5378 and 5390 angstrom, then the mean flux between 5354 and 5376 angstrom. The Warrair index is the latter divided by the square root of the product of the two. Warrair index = 1.01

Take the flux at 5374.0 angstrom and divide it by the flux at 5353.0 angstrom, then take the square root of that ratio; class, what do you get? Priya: 0.95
